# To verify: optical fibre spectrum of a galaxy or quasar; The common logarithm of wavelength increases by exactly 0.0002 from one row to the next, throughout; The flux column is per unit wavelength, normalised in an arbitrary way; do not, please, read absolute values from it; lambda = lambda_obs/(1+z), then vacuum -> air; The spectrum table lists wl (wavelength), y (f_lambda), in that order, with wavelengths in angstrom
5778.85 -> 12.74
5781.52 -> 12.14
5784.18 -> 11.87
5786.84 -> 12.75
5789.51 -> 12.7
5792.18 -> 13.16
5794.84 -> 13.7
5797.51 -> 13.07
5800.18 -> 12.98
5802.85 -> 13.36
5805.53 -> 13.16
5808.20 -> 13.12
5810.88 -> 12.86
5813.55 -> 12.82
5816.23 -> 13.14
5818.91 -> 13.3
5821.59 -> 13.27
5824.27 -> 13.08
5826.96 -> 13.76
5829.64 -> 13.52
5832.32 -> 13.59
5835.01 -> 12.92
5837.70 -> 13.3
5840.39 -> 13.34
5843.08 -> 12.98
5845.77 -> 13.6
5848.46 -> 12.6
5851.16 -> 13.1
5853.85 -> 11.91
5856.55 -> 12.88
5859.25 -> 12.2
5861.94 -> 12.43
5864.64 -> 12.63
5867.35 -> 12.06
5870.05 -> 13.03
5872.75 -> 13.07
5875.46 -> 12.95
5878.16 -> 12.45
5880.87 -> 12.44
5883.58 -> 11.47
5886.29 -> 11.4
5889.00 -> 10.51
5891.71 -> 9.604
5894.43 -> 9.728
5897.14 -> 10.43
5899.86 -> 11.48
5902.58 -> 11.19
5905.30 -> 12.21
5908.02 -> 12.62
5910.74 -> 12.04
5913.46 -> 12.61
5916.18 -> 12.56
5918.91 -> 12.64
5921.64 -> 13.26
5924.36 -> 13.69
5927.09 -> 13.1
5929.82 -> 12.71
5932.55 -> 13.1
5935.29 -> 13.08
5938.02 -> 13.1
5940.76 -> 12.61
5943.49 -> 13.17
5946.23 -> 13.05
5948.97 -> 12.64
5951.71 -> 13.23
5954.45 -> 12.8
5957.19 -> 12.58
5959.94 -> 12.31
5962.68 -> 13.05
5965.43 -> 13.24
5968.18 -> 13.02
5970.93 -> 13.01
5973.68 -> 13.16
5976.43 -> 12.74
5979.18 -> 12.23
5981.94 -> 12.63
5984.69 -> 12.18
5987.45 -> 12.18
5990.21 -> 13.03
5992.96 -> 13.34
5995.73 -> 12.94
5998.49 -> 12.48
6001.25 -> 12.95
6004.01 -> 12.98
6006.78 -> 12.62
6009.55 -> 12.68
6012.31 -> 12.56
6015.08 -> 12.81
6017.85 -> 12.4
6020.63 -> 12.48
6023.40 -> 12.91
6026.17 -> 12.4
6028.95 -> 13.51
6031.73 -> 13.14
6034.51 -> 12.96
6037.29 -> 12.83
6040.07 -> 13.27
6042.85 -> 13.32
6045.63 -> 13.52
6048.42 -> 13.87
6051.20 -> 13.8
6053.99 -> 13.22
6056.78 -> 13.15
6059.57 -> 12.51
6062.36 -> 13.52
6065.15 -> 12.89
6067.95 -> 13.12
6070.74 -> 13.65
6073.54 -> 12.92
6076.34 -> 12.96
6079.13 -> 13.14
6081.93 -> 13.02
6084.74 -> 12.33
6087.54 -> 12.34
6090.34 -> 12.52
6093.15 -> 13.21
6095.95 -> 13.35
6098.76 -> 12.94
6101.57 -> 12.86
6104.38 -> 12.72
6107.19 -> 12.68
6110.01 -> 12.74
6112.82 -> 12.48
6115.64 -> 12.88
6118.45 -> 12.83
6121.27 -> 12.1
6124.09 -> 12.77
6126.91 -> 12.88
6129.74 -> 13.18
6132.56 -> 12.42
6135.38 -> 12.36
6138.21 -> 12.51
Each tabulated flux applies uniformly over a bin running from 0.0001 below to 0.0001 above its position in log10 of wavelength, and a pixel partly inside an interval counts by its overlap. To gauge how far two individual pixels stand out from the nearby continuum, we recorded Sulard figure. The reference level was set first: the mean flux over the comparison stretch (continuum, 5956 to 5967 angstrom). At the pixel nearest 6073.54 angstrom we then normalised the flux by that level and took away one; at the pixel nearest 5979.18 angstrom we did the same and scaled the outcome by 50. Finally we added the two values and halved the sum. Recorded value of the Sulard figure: -1.1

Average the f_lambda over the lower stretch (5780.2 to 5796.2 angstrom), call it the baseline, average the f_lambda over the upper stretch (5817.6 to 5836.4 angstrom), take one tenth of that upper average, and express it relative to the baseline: 0.105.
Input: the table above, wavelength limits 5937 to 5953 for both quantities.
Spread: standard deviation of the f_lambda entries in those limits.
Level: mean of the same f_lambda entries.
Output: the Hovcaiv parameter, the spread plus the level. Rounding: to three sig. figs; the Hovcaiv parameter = 13.2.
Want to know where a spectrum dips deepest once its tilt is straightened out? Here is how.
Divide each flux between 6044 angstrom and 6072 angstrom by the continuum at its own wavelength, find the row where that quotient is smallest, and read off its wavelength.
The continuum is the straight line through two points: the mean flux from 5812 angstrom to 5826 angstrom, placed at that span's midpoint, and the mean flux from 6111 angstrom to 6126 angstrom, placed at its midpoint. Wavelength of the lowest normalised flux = 6059.57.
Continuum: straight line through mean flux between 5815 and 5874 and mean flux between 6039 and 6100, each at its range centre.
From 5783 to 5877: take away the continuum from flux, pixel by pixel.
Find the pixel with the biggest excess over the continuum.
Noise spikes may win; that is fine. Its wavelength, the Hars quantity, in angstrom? 5826.96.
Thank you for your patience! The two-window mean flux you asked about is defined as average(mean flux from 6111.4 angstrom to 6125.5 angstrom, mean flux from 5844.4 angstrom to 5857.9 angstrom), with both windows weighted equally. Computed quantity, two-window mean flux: 12.7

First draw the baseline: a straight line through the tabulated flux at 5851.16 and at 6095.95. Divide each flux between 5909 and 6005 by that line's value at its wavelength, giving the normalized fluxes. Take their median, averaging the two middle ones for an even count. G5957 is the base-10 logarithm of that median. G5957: -0.010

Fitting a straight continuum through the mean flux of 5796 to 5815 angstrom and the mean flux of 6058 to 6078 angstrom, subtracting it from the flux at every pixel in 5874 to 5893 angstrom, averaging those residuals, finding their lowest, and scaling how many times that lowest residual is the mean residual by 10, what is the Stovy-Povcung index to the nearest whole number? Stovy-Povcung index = 23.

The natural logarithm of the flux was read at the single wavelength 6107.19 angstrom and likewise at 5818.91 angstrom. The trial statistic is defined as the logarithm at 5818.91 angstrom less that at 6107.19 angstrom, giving 0.048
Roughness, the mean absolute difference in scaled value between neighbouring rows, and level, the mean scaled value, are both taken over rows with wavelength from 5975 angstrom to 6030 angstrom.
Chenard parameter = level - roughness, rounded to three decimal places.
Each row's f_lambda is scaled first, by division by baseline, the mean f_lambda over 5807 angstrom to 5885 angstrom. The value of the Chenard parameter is 0.956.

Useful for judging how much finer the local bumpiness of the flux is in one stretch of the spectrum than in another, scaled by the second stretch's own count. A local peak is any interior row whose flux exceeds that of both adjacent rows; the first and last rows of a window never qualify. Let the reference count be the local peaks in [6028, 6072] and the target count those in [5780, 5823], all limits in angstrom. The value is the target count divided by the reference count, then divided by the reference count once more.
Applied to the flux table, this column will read 1.0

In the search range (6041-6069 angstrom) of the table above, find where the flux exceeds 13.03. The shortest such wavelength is 6042.85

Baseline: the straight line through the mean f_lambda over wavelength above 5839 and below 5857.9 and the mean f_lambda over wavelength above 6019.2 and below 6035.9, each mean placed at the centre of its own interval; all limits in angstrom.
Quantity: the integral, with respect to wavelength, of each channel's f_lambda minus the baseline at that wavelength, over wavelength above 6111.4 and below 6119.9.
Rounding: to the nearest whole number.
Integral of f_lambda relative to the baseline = -1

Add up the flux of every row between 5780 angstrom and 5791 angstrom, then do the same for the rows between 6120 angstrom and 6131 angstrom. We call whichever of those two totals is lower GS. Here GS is 49.5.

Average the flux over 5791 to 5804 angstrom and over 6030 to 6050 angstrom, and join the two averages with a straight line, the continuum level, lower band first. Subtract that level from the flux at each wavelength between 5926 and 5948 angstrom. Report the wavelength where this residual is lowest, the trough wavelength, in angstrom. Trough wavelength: 5940.76 angstrom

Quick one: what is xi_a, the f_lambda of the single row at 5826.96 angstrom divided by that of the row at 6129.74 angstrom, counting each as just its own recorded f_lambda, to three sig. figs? 1.04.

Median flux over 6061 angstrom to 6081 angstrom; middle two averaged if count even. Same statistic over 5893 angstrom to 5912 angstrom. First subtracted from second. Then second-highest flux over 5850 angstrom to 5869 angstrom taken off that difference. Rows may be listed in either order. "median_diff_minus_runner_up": -14.5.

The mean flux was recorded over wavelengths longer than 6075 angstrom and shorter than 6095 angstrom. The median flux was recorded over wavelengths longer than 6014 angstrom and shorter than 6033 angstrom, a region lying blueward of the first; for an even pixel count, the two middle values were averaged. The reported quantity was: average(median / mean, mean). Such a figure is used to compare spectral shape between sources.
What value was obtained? 6.90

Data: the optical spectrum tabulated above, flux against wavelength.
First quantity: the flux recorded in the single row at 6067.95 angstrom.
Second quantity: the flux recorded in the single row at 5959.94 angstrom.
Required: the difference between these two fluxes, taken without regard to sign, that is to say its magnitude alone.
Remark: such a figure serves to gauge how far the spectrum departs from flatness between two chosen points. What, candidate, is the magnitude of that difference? 0.81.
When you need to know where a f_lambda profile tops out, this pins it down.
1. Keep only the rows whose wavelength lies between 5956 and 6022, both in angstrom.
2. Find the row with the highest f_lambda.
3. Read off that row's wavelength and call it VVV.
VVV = 5992.96 angstrom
